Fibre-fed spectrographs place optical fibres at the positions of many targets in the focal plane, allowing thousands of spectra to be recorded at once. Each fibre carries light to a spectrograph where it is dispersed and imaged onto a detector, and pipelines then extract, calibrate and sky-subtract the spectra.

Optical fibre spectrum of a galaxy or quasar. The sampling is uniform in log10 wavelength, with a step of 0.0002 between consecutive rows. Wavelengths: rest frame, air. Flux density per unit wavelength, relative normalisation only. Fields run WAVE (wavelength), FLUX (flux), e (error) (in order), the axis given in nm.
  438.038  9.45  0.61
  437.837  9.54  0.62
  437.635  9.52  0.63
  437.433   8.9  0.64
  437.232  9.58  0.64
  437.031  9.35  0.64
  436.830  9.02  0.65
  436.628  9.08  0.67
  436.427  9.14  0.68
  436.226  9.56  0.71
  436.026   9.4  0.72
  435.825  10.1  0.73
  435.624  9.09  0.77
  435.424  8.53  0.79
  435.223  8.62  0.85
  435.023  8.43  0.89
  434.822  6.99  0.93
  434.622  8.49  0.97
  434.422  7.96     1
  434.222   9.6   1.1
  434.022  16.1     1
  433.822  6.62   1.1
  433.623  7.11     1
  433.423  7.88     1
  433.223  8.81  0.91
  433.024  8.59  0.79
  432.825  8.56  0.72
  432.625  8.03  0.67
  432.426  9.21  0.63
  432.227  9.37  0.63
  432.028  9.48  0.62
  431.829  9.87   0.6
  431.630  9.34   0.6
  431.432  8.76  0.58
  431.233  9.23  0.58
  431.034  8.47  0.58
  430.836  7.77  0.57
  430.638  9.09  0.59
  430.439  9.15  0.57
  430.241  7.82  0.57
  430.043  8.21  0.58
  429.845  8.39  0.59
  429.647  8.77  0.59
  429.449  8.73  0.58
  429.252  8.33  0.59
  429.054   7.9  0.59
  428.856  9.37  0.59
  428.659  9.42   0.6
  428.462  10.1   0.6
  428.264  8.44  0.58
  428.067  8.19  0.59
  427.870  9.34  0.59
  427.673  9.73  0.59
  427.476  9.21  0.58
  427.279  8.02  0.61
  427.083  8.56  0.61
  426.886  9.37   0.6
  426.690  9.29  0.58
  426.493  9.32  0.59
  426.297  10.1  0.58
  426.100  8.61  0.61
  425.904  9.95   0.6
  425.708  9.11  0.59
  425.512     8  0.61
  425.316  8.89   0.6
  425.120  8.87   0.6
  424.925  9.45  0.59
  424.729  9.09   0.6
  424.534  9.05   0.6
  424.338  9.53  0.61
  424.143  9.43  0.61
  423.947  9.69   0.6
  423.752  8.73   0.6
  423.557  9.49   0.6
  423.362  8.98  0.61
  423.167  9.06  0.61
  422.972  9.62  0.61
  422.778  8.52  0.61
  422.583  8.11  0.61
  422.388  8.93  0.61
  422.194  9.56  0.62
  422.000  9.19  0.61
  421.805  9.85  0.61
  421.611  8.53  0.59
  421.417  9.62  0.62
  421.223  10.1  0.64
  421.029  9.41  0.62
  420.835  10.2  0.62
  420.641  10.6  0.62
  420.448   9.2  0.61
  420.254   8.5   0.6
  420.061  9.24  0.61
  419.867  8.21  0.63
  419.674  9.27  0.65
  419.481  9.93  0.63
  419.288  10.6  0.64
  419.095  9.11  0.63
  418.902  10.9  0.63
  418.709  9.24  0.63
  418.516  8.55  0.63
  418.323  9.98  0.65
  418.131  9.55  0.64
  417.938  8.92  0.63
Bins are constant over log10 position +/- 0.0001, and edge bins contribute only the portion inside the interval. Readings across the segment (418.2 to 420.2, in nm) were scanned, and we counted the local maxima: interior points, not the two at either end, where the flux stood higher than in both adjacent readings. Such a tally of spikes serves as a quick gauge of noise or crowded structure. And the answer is 2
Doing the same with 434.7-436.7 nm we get 3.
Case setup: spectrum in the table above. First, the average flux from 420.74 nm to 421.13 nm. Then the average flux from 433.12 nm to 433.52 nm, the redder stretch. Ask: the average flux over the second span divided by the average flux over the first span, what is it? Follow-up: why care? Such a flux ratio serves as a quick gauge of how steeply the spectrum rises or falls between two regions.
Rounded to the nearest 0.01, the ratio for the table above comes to 0.85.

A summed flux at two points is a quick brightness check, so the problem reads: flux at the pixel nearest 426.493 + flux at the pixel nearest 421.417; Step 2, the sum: 18.9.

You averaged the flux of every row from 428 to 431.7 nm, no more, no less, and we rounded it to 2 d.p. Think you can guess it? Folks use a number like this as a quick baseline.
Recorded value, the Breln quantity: 8.71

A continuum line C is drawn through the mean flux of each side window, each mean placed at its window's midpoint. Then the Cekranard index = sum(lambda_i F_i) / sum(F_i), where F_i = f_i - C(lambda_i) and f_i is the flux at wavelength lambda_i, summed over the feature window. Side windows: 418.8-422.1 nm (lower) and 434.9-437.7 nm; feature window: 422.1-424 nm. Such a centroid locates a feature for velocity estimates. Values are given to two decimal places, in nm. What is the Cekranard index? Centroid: 422.88 nm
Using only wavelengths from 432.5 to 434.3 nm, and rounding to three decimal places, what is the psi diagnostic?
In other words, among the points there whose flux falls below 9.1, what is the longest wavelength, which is 433.822 nm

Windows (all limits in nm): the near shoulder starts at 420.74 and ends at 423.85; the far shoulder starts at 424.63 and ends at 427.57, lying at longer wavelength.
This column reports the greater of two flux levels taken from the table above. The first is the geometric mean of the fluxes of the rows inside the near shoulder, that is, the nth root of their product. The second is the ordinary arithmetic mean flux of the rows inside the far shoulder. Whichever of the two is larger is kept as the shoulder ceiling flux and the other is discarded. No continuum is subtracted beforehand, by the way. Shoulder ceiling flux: 9.23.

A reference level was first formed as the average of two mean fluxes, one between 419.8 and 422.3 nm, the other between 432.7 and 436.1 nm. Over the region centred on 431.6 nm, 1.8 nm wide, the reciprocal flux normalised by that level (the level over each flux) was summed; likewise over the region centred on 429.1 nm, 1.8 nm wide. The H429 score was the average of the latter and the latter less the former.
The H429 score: 4.8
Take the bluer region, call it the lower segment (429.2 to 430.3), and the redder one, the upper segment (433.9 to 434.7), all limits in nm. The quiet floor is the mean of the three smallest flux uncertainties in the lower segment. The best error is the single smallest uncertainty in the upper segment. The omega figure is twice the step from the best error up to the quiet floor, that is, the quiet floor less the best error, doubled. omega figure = -0.79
